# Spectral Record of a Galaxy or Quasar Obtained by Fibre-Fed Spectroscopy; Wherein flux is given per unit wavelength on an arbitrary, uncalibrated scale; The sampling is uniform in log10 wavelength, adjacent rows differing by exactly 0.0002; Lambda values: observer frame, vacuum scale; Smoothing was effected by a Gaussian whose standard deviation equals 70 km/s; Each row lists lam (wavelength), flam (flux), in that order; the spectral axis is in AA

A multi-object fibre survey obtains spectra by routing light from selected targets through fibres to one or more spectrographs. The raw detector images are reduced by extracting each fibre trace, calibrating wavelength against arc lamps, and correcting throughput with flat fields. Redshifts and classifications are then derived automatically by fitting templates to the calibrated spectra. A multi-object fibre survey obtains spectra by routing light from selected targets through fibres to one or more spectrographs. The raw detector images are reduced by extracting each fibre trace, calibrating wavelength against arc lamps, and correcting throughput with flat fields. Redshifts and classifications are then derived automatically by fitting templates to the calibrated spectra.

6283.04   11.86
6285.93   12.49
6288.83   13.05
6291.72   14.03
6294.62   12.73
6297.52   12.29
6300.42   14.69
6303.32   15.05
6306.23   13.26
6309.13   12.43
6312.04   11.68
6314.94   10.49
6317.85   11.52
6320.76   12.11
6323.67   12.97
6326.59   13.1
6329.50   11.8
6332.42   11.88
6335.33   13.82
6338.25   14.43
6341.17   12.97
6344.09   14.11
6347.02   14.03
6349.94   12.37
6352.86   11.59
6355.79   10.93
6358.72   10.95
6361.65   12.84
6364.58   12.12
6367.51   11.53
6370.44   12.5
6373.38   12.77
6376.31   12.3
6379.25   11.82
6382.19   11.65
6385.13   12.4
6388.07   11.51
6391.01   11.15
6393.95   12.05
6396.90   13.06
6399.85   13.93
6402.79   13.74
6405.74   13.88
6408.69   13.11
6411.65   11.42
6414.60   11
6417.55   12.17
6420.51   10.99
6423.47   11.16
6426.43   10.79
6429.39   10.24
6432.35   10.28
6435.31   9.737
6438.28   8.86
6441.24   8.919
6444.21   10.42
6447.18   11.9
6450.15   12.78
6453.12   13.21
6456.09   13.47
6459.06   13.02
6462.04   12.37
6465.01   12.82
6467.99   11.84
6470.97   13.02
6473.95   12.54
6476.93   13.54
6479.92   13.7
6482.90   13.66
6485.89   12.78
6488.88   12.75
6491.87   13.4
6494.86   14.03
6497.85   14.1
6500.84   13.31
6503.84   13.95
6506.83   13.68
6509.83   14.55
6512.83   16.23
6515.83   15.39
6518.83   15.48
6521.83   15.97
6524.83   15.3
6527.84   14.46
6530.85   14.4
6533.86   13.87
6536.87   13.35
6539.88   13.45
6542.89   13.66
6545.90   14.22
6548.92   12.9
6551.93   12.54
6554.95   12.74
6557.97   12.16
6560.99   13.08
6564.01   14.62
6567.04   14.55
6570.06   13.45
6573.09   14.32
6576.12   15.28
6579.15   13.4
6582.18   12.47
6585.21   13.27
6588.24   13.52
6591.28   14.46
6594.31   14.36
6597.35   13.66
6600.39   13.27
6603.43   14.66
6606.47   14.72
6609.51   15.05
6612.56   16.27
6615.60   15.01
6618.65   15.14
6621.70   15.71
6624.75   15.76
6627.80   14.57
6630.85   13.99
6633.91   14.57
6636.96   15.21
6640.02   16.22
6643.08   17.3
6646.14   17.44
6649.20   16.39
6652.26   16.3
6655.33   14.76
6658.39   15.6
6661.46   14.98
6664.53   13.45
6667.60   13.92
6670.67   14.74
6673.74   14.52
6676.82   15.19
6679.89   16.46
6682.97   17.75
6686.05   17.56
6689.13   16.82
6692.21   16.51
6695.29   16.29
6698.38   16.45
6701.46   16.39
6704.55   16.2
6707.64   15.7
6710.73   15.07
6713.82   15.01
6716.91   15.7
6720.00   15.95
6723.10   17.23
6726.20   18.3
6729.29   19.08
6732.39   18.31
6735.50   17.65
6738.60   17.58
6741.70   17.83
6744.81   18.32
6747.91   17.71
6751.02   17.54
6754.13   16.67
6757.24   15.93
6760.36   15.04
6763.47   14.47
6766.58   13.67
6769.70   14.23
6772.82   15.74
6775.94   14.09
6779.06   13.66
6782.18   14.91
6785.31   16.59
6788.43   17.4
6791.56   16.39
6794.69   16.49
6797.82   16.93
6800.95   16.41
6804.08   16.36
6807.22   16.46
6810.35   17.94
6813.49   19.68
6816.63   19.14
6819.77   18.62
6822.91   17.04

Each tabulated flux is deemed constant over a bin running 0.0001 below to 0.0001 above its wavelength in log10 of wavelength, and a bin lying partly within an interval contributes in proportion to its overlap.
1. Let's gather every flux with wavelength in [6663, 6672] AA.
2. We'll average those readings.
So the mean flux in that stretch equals 14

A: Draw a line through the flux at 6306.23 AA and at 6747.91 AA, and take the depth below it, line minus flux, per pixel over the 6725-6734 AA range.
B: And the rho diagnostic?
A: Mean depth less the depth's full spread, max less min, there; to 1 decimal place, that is -1.8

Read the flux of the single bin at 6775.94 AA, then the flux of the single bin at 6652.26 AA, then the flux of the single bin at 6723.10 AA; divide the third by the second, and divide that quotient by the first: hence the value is 0.075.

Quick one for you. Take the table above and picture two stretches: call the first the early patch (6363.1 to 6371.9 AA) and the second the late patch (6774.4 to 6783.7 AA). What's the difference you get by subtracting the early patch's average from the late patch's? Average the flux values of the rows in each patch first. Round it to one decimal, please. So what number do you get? 2.2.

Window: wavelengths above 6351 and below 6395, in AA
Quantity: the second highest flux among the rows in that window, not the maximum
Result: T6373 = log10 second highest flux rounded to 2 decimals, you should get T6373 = 1.11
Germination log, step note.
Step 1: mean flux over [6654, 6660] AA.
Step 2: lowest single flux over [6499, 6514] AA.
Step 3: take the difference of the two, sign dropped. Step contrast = 1.9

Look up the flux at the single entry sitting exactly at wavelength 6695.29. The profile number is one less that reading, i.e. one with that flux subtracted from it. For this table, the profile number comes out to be -15.3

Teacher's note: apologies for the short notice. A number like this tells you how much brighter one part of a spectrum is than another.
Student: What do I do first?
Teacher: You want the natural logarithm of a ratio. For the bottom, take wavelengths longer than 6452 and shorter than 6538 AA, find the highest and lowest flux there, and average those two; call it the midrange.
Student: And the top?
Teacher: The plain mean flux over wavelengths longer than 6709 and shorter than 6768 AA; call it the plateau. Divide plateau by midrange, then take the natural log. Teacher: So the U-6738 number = 0.173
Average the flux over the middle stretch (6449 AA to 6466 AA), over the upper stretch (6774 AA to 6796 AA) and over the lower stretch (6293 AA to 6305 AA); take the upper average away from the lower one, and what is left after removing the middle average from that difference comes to -14.9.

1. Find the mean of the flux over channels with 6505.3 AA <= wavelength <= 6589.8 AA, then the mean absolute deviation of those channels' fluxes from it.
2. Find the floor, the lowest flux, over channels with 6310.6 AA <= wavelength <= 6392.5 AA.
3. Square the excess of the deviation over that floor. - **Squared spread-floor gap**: 92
